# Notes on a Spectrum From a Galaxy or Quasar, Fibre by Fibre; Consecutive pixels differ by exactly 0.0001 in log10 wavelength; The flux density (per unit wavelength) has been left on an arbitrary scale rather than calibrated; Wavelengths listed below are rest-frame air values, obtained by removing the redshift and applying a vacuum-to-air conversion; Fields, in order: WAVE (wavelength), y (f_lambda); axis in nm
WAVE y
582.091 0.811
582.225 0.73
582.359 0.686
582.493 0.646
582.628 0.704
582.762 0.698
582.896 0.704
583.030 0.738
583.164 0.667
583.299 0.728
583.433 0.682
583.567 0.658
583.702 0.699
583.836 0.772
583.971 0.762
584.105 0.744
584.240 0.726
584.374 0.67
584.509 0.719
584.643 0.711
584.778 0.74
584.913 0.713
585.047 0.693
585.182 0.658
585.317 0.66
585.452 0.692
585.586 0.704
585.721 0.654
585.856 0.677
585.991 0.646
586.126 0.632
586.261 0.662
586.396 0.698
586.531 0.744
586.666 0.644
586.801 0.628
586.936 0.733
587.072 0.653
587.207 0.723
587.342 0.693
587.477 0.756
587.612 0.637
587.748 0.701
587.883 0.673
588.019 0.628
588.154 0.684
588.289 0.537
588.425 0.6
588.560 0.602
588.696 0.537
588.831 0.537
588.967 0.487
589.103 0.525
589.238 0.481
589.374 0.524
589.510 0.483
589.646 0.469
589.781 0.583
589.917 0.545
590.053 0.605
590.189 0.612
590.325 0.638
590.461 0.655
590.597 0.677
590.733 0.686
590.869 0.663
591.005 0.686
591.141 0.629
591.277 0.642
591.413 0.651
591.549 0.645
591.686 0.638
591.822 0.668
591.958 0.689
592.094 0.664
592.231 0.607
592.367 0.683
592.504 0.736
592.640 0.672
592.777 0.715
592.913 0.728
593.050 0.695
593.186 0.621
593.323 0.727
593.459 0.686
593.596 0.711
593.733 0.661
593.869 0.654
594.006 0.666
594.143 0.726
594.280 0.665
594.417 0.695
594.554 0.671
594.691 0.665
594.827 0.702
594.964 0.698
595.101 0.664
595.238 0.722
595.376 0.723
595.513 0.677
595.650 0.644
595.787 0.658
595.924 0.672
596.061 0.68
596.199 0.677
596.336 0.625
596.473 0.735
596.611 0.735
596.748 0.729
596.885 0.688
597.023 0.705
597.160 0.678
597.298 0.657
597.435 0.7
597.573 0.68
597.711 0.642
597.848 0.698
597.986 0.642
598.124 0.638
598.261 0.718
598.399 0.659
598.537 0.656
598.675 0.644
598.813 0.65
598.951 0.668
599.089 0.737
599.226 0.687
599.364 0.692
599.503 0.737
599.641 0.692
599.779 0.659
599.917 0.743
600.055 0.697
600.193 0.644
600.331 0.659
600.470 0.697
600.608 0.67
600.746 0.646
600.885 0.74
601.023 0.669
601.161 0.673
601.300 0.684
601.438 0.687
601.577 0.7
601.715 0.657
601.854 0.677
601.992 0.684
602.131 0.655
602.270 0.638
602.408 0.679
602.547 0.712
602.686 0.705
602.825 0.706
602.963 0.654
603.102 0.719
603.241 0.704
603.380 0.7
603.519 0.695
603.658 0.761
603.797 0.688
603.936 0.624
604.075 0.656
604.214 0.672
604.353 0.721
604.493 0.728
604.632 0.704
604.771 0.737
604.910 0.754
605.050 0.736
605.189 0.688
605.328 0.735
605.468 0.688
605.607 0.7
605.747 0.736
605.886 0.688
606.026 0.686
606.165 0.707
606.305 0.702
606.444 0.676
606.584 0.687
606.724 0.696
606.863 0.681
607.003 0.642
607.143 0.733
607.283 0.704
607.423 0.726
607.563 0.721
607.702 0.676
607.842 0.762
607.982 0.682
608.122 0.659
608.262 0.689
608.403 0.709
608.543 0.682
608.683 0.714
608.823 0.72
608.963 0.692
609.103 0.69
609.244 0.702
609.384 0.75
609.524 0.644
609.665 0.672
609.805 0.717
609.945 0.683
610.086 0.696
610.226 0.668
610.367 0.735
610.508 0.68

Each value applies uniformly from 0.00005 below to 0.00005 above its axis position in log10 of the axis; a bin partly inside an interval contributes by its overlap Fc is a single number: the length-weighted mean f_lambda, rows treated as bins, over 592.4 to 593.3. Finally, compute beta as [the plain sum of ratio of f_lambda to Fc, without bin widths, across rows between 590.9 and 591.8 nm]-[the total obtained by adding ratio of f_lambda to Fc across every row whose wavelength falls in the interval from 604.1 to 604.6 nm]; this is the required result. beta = 2.5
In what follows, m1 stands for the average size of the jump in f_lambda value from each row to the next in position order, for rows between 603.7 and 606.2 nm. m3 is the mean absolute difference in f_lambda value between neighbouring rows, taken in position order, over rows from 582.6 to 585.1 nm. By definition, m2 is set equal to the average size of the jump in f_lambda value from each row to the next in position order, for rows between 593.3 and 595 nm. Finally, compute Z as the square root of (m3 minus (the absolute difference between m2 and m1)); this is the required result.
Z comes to 0.180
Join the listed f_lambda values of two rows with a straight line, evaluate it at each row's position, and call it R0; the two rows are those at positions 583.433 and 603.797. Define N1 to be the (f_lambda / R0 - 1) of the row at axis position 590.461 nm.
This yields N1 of -0.04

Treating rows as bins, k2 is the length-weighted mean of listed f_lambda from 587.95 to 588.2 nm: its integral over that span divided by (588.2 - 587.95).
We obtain 0.653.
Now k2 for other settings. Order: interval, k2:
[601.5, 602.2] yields 0.675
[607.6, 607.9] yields 0.720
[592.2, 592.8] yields 0.685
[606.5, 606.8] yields 0.691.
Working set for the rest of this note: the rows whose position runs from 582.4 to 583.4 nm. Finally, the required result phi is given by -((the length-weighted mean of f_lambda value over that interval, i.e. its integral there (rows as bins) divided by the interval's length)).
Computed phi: -0.697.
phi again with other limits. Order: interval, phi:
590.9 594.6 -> -0.675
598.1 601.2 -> -0.682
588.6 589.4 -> -0.518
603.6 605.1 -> -0.706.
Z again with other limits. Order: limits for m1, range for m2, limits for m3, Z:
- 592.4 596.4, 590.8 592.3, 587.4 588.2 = 0.231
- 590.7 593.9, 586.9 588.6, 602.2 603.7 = 0.047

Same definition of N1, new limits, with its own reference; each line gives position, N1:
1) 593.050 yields 0.01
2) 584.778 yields 0.08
